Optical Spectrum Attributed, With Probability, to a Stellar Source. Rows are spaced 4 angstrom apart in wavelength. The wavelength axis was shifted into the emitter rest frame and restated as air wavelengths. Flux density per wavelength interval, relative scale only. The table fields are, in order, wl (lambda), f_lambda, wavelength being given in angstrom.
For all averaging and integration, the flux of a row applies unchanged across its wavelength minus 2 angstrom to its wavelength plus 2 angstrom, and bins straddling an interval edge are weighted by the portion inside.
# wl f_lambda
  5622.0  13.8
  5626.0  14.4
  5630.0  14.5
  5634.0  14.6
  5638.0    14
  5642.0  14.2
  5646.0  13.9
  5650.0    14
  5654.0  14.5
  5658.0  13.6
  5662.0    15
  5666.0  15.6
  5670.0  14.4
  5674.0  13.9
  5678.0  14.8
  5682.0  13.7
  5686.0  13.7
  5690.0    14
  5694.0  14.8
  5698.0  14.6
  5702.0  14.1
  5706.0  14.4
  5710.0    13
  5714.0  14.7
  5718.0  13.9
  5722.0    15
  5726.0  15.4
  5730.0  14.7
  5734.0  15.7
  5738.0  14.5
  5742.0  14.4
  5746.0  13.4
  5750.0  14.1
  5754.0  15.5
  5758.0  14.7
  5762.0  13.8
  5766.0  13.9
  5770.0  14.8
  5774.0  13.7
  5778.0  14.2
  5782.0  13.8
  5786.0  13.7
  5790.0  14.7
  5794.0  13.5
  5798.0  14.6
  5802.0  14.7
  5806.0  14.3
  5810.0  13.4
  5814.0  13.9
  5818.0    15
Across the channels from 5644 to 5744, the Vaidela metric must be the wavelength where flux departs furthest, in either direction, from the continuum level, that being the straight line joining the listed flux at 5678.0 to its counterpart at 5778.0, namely 5710.0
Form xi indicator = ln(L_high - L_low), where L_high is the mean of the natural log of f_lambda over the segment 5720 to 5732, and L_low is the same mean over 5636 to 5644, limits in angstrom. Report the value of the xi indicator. -2.7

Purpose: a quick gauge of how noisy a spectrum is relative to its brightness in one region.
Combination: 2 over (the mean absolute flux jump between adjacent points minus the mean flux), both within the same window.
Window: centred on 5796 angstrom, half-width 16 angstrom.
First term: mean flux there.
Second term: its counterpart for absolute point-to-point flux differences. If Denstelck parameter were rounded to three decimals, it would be -0.149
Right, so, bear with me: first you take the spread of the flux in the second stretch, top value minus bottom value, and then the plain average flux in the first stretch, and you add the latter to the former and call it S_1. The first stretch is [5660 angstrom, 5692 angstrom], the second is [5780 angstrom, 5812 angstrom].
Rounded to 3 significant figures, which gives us 15.7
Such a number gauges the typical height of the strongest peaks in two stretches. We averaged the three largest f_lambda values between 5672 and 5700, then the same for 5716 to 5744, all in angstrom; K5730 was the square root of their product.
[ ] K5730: 15.0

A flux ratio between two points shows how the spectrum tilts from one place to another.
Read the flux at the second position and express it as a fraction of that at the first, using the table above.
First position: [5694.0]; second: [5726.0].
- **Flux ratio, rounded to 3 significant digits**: 1.04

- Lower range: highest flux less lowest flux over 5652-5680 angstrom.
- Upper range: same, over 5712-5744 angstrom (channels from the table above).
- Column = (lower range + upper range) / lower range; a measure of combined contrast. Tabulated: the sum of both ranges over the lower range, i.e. 1.90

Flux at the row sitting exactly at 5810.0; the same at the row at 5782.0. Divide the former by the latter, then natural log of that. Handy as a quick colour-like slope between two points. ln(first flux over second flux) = -0.029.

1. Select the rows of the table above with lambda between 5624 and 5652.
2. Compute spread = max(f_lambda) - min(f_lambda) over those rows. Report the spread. 0.70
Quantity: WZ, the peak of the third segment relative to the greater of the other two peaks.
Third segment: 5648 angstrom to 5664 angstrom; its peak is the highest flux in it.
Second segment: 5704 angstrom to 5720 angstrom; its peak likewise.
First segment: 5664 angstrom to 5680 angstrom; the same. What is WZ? 0.96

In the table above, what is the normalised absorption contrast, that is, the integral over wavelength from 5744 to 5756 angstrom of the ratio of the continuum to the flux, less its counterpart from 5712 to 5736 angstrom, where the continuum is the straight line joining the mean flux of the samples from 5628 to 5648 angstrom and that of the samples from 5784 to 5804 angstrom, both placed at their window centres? -11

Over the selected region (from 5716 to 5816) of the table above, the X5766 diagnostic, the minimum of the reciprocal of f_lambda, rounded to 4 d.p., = 0.0637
